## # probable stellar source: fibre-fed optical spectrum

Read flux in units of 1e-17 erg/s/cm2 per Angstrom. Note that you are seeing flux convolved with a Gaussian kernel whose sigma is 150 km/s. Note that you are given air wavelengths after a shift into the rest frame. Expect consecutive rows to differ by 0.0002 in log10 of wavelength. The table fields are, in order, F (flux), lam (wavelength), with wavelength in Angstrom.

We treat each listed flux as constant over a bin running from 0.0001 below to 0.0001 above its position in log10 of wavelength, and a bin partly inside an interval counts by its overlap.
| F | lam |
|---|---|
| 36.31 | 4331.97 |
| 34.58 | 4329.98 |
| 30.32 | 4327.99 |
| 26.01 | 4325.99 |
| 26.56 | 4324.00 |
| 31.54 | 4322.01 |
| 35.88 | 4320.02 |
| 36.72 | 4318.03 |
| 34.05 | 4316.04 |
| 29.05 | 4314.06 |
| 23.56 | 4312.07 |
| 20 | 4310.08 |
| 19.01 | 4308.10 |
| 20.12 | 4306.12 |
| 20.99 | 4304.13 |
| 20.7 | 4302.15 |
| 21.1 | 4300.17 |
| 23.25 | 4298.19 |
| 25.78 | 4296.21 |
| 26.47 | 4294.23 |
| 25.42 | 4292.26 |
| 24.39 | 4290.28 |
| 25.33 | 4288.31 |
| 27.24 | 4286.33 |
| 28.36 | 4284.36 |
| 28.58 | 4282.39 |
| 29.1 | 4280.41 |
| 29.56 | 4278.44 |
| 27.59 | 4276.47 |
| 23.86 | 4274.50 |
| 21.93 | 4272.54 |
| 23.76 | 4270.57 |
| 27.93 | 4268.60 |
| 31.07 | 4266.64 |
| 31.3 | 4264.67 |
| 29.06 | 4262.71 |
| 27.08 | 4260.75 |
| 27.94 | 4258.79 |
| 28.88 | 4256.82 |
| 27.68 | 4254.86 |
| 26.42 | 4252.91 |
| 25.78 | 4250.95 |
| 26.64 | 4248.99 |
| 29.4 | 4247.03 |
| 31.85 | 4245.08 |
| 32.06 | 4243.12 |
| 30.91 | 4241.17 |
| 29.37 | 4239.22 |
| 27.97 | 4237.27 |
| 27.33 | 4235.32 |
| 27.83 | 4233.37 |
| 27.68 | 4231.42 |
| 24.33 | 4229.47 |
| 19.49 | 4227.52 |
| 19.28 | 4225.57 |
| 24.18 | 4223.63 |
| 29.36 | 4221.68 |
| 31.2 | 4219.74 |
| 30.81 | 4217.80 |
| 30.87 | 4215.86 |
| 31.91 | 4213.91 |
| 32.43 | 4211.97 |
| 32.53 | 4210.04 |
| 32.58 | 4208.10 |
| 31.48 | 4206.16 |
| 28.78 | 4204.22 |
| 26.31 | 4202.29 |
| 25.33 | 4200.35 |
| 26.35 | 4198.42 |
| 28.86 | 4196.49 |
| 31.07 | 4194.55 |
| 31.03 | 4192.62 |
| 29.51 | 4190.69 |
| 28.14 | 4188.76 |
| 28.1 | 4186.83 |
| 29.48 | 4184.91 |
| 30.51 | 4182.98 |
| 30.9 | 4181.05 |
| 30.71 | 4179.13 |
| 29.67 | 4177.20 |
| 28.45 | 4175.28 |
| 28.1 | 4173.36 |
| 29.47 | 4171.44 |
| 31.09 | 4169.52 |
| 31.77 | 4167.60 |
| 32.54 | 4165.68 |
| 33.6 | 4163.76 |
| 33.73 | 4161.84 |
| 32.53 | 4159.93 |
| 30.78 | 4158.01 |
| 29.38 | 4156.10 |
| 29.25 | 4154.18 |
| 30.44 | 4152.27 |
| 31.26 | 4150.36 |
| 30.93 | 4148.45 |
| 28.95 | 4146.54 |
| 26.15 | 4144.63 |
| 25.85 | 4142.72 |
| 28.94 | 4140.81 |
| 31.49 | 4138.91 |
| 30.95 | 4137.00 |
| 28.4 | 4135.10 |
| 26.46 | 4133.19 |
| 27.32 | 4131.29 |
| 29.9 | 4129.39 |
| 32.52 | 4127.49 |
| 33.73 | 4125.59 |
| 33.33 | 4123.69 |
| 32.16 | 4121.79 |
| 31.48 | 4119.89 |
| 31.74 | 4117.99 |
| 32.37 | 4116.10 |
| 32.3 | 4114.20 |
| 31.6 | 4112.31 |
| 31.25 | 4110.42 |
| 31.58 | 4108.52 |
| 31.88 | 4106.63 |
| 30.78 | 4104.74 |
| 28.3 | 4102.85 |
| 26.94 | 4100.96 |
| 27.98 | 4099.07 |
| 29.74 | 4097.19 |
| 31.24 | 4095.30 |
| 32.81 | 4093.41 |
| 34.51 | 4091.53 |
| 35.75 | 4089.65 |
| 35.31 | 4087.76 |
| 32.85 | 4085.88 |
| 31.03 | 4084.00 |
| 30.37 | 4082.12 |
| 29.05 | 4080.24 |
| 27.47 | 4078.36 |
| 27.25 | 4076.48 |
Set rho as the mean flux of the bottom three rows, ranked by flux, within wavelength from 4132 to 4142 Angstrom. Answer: 27.9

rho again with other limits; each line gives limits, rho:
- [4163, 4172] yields 30.8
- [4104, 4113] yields 31.2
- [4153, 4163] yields 29.8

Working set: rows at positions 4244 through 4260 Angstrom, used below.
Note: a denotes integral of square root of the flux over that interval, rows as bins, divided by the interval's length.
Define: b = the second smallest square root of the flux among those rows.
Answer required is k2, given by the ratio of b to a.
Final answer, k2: 0.971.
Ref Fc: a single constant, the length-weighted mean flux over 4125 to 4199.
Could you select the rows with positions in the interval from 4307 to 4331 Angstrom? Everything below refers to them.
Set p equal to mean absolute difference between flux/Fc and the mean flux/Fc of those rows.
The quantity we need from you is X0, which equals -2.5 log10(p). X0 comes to 2.0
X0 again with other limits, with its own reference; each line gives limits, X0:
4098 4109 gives 3.0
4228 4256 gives 3.1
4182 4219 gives 3.0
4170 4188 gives 3.9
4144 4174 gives 3.2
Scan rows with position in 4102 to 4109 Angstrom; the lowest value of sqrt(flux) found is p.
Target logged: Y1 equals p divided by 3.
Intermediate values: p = 5.32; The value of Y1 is 1.77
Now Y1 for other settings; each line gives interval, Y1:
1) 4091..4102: 1.73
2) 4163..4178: 1.77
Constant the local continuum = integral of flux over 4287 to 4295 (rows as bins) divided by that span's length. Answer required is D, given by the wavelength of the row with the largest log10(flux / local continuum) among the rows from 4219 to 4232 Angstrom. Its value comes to 4219.74 Angstrom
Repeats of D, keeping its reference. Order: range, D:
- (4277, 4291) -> 4278.44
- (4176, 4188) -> 4181.05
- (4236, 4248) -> 4243.12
